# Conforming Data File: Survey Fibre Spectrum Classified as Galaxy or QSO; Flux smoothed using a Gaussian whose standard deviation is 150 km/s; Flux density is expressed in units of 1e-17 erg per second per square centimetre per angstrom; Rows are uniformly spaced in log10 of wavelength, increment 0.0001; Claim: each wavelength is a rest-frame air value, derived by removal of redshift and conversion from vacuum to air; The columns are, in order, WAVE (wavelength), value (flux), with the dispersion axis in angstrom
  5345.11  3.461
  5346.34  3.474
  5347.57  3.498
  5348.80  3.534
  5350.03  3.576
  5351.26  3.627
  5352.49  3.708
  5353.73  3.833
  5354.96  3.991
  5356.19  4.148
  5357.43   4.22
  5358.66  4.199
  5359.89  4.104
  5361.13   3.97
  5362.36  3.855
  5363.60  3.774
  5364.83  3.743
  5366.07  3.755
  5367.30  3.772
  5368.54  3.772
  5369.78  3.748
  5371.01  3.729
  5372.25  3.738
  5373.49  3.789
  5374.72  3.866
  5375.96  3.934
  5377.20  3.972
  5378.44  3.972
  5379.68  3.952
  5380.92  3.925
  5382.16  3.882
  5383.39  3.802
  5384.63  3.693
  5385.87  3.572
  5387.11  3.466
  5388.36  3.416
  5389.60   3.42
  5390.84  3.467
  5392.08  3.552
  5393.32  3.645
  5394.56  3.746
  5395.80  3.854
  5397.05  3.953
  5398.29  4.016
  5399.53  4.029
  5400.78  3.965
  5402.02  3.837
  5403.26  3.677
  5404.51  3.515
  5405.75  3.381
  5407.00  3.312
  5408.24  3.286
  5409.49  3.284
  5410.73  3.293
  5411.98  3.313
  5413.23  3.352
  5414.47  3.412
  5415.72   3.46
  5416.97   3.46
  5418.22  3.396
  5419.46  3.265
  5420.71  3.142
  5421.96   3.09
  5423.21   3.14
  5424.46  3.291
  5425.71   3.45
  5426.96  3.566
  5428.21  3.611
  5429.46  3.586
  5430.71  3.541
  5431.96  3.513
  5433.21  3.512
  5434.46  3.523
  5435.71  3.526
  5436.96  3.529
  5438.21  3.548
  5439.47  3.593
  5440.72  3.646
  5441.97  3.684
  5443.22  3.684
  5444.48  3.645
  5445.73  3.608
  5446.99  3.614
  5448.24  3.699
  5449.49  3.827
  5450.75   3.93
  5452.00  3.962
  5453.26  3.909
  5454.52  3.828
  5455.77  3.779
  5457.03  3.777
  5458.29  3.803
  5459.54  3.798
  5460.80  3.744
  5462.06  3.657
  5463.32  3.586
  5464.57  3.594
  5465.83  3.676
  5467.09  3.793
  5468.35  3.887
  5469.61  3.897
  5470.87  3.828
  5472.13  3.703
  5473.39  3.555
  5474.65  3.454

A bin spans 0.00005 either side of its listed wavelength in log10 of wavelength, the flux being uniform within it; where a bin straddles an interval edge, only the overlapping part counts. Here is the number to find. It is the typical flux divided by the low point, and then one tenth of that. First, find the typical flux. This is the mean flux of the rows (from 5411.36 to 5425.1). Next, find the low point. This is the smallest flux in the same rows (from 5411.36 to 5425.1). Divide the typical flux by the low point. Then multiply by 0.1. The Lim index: 0.107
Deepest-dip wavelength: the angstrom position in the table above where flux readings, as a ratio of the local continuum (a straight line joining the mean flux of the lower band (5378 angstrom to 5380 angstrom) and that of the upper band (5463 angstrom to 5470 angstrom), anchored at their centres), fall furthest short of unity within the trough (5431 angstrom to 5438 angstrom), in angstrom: 5431.96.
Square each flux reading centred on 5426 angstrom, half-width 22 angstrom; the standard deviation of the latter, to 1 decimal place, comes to 1.1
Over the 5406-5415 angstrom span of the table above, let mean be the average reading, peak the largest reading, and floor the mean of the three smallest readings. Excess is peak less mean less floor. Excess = -3.20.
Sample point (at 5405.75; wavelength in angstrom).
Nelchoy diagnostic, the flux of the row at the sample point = 3.381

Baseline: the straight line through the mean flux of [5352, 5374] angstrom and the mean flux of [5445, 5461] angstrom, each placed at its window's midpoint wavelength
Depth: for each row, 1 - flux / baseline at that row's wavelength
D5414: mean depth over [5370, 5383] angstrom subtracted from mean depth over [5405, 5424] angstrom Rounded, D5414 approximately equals 0.14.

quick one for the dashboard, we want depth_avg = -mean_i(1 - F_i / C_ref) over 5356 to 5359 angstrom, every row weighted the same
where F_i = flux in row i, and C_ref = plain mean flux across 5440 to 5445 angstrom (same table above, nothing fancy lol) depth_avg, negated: 0.14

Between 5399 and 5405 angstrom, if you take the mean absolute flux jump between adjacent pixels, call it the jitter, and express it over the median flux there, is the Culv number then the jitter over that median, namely 0.033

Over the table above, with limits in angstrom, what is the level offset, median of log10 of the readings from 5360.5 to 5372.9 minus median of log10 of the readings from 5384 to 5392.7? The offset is 0.04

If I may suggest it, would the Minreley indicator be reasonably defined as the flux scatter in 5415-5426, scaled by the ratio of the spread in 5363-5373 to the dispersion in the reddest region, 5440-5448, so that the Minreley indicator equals 0.08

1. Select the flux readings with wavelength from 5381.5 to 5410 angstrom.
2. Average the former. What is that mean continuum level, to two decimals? 3.64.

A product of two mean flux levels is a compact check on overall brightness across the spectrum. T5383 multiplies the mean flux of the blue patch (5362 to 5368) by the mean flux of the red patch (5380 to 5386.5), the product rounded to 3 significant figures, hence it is 14.3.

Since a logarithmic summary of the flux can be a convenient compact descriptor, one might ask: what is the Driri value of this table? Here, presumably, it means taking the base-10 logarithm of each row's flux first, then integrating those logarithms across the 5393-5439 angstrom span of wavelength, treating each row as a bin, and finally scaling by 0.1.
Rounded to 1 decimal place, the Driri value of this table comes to 2.5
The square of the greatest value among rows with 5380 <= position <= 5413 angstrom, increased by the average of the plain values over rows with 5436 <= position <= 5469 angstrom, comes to 20.0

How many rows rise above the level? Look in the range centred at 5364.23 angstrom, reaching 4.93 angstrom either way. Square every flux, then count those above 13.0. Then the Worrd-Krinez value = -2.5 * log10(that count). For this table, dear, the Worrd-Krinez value -2.3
